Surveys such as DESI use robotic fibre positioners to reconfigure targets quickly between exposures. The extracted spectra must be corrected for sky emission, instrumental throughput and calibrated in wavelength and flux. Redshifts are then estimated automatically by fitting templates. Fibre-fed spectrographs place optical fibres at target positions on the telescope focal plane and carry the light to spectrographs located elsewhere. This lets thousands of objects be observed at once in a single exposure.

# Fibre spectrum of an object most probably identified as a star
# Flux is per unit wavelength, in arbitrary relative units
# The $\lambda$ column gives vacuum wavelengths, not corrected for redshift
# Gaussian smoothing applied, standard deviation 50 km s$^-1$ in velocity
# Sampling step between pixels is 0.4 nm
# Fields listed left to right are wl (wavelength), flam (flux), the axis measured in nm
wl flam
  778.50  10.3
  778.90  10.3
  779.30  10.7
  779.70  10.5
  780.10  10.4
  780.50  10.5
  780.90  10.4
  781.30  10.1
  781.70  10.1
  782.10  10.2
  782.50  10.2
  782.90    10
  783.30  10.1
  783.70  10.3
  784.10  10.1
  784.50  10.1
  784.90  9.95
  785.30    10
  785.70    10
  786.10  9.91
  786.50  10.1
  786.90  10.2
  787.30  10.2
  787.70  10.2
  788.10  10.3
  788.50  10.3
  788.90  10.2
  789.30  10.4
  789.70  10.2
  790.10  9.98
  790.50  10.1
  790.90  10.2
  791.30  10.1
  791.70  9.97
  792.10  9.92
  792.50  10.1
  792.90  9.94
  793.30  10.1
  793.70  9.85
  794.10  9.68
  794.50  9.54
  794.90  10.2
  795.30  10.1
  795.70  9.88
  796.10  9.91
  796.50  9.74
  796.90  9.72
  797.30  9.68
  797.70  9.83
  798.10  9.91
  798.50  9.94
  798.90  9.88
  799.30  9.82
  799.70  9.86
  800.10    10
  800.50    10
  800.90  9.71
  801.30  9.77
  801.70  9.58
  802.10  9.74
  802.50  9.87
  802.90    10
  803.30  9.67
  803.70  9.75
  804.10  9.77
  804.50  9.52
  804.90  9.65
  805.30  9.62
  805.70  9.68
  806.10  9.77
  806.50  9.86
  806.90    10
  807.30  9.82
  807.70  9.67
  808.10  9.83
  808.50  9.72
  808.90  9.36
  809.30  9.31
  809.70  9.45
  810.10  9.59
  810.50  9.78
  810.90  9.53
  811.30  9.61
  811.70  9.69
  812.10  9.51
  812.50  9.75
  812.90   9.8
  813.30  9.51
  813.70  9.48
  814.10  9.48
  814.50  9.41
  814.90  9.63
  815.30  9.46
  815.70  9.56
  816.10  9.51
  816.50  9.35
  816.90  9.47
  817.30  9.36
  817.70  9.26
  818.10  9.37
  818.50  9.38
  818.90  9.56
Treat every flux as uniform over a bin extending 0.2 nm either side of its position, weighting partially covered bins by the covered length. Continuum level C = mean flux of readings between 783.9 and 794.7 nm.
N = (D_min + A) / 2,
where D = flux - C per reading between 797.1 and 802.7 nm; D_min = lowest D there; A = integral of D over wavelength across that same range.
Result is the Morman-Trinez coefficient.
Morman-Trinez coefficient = -0.9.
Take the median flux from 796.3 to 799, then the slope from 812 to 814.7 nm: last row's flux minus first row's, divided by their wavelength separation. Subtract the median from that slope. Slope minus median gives -9.9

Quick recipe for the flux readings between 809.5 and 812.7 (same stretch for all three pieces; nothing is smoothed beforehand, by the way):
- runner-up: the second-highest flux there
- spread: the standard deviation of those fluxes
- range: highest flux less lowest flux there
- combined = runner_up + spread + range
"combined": 10.2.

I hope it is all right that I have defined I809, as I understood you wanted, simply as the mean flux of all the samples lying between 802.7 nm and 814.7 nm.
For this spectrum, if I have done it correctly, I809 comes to 9.7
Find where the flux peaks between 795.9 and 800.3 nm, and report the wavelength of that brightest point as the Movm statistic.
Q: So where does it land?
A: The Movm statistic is 800.10 nm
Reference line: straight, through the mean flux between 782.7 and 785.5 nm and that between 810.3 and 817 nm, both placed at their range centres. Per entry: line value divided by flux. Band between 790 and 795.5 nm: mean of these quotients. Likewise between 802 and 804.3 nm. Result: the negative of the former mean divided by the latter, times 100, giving -100.0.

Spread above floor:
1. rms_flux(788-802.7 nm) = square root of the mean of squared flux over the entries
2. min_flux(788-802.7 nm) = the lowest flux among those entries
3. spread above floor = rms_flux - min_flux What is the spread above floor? 0.409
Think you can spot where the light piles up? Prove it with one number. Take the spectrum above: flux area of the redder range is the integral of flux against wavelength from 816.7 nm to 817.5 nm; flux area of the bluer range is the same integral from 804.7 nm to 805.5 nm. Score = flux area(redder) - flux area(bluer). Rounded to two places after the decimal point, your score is -0.18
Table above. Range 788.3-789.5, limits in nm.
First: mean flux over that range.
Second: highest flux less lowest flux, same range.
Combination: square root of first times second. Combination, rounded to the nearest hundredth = 1.44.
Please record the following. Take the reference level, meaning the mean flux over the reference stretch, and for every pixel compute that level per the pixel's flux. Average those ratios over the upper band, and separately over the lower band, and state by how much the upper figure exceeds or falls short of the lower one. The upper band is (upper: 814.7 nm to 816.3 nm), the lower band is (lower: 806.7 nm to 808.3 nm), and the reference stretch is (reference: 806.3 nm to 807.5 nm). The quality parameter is 0.03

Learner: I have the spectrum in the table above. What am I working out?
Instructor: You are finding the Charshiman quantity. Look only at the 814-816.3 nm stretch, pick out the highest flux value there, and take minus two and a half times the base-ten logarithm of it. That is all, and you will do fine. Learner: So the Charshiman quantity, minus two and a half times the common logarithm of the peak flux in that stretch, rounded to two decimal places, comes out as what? -2.46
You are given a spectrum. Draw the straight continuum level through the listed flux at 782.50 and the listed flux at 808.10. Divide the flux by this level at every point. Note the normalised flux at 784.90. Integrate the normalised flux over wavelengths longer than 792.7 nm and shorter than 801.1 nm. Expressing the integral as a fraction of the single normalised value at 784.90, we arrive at 8.48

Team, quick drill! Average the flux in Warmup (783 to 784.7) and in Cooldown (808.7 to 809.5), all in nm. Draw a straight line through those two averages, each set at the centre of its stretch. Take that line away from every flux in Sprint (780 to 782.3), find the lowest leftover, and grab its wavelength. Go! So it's 781.30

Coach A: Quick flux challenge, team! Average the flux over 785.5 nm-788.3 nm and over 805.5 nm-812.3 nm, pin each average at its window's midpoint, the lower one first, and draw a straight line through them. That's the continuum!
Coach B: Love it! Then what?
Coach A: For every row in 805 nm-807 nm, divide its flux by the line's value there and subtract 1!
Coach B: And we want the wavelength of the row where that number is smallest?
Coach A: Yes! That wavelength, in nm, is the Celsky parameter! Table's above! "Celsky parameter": 805.30 nm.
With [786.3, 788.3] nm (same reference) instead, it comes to 786.50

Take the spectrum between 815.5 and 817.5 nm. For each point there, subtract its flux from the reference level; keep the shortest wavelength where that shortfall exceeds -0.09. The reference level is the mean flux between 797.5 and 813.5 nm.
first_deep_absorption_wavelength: 815.70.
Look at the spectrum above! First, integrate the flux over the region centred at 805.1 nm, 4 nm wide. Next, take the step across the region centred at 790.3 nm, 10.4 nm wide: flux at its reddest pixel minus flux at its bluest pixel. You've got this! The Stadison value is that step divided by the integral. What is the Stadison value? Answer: 0.003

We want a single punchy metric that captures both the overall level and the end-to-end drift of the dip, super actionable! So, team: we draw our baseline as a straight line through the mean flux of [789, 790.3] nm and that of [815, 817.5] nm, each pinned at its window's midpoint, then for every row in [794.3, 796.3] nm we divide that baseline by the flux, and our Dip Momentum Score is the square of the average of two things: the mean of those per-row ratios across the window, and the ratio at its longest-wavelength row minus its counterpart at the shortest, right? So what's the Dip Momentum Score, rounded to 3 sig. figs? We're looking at 0.234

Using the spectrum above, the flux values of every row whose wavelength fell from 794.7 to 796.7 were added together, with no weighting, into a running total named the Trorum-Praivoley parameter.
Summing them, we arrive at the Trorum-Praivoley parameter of 49.8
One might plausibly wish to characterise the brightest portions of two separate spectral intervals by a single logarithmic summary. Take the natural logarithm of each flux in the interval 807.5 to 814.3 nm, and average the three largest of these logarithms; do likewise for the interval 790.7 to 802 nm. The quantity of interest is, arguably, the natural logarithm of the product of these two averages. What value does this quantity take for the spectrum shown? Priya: 1.67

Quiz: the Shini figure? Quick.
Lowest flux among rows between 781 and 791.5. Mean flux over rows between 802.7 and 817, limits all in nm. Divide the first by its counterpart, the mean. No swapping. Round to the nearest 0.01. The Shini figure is 1.03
